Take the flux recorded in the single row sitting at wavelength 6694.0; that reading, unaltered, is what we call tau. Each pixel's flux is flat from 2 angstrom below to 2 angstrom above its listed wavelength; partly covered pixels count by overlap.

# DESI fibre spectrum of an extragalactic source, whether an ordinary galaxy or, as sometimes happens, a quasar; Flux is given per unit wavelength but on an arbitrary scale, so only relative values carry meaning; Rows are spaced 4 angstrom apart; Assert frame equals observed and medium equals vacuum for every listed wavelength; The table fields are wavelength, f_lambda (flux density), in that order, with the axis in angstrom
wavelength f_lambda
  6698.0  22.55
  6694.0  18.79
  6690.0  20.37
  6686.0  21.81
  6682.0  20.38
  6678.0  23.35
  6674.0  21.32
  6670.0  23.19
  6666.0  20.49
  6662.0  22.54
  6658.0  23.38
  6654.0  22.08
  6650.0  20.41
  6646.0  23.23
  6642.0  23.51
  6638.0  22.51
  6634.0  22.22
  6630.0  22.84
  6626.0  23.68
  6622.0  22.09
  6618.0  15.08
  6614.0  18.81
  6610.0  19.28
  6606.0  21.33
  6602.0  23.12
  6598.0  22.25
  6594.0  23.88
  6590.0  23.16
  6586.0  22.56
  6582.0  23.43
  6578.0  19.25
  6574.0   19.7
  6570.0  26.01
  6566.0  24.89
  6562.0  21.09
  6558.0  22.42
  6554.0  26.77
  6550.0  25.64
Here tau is 18.79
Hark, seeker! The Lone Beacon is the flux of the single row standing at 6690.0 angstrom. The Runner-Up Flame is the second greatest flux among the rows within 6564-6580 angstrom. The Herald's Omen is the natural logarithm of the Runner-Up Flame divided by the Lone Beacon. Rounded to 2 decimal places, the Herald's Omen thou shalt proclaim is 0.20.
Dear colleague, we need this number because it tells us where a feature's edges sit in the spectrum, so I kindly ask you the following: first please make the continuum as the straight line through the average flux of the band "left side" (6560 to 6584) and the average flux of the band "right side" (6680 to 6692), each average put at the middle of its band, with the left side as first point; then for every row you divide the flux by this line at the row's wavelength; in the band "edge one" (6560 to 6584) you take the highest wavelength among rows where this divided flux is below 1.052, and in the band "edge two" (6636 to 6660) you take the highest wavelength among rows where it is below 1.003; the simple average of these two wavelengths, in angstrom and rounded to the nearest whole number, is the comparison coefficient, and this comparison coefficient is 6614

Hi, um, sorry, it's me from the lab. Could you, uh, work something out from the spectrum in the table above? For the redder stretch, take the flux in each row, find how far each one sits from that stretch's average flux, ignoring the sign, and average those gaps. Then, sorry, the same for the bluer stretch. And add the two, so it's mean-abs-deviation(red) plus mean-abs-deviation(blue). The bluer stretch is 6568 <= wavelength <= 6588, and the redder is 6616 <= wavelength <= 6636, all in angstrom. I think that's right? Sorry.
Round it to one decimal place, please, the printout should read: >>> 4.6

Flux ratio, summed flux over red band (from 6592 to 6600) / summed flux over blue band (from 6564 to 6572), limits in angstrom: 0.91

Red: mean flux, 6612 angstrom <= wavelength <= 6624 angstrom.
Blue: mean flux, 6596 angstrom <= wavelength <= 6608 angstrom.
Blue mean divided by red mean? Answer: 1.19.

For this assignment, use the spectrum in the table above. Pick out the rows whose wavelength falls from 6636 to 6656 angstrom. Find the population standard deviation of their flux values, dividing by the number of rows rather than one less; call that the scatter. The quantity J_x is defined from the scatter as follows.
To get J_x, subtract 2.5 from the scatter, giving -1.4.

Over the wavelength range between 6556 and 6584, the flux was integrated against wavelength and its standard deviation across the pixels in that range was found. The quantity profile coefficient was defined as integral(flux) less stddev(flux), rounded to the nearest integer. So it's 625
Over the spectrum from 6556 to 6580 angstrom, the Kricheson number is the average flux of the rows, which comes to 22.2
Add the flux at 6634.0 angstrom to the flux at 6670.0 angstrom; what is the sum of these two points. 45.4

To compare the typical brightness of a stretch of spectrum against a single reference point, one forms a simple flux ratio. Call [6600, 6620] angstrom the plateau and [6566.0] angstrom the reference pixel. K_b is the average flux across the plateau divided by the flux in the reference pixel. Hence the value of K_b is 0.78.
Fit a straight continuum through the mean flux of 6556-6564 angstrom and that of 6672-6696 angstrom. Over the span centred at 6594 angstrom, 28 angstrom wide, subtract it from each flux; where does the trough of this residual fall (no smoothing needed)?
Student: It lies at 6606.0 angstrom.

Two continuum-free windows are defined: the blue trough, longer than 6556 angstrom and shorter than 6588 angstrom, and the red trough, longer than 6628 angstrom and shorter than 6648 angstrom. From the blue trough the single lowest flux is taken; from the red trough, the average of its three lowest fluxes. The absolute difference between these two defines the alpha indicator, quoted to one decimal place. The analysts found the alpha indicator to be 3.3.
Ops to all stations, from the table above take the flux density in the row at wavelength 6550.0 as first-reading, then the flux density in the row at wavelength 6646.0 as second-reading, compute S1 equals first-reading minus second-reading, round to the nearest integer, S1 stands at 2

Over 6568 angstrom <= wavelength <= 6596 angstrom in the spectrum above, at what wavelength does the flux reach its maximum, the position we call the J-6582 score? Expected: 6570.0 angstrom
